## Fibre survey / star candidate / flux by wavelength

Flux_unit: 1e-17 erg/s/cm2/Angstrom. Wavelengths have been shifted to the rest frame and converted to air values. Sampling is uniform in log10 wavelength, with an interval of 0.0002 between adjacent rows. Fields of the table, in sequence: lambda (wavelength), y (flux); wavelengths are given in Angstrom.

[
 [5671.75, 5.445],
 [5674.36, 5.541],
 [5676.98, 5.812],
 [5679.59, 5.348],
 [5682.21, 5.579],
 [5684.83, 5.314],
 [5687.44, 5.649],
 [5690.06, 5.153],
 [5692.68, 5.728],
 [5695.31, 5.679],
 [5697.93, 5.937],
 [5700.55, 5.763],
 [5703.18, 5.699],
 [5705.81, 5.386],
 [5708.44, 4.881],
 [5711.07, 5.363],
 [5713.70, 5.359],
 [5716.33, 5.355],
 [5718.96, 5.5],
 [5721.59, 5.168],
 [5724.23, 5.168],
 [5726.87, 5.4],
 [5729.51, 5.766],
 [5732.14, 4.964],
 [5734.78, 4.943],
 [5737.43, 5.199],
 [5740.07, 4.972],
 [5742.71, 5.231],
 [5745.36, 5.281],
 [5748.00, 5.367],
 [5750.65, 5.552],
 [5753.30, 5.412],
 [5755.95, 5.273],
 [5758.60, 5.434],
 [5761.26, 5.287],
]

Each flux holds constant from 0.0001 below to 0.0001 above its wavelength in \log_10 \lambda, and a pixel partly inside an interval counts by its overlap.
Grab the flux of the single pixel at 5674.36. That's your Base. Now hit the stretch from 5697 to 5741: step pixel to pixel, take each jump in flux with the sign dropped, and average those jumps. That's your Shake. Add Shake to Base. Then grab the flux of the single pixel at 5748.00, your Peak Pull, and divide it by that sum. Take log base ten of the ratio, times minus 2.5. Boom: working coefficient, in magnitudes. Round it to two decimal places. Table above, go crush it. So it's 0.08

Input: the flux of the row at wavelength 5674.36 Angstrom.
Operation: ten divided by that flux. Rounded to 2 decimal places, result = 1.80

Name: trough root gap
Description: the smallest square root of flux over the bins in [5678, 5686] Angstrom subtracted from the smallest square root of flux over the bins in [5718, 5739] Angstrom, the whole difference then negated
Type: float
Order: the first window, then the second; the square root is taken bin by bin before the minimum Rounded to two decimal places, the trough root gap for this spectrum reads 0.08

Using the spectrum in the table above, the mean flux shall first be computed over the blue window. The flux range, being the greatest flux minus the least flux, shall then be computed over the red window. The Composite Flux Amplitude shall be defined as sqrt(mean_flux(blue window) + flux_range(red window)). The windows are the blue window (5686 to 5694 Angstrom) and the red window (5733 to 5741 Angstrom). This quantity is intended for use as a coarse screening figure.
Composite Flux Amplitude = 2.401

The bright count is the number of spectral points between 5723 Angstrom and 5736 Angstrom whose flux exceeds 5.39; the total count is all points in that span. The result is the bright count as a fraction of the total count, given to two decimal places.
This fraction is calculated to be 0.40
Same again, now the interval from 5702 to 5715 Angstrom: 0.20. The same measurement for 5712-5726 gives 0.20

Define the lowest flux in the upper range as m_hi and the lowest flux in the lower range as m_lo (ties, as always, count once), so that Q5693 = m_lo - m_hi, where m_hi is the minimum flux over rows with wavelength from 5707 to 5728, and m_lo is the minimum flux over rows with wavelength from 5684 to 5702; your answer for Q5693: 0.27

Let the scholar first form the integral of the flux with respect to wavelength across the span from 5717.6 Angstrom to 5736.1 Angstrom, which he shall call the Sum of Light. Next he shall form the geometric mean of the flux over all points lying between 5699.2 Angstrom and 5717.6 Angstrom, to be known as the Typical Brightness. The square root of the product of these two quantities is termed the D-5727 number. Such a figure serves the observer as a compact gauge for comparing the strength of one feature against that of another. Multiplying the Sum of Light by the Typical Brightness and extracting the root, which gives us 22.9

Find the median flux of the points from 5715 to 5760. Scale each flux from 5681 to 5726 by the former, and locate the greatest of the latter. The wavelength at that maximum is 5697.93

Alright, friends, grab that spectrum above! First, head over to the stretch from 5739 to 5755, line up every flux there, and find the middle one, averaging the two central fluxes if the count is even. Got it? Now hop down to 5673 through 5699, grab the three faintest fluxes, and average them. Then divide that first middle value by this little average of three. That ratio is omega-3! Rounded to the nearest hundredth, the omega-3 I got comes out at 1.01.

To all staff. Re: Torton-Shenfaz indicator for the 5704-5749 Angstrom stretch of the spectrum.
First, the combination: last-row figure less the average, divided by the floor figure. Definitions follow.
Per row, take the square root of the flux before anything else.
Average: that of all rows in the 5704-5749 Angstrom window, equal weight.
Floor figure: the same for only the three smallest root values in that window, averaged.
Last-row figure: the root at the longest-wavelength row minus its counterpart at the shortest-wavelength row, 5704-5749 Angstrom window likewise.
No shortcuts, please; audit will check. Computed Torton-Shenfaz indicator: -1.03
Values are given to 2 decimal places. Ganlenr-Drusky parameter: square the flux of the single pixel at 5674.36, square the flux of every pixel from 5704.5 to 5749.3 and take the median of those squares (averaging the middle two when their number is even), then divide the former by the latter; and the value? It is 1.10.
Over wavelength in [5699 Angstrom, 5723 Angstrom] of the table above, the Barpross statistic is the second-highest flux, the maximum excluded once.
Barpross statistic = 5.699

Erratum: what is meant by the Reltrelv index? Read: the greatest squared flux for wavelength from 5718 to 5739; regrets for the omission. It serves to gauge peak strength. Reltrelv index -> 33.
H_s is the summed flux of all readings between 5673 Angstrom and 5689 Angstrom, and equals 33.2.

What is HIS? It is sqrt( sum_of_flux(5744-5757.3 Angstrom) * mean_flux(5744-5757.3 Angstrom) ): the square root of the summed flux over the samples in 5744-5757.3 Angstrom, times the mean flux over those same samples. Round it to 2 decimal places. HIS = 12.02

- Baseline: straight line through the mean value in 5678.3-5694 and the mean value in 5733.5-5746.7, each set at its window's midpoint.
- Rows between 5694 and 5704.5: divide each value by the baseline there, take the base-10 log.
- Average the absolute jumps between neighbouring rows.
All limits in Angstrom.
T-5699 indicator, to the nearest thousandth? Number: 0.012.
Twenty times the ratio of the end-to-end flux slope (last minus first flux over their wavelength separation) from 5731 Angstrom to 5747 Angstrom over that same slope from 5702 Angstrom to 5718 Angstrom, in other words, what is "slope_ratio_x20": -18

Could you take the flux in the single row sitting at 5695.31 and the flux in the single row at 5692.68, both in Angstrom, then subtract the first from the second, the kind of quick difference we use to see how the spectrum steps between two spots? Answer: 0.0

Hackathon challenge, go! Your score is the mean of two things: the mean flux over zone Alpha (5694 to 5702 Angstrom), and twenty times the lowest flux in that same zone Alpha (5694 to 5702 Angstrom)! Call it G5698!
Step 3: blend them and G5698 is 59.7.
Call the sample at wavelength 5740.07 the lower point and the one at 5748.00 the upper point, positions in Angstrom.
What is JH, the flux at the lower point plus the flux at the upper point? 10.3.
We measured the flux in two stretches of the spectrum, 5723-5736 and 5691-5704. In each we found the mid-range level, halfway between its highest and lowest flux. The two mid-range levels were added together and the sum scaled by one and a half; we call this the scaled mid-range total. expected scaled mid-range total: 16.7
